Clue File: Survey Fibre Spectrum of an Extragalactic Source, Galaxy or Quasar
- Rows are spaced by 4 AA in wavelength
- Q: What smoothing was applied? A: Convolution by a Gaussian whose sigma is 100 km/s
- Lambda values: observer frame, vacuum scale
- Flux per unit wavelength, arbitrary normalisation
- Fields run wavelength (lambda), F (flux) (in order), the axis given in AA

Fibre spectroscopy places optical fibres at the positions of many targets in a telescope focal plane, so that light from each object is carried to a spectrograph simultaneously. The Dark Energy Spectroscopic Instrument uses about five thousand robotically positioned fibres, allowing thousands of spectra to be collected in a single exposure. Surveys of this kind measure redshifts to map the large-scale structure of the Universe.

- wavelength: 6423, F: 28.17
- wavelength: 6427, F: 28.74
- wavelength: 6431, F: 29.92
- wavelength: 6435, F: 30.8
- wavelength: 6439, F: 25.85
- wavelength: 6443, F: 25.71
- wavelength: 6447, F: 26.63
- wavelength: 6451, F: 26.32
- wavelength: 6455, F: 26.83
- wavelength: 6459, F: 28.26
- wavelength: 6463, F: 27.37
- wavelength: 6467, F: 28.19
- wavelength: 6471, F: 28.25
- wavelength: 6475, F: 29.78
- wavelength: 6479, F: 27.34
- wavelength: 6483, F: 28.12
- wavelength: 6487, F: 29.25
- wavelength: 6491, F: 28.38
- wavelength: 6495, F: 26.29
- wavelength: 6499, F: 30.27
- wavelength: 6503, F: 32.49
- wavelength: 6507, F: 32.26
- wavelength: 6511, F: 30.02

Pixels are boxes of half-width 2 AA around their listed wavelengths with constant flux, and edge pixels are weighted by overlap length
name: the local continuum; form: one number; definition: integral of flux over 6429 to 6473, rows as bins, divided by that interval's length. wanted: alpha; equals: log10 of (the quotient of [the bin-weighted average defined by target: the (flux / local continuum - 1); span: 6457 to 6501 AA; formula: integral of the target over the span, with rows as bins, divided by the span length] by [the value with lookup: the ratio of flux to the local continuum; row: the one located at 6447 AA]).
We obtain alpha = -1.6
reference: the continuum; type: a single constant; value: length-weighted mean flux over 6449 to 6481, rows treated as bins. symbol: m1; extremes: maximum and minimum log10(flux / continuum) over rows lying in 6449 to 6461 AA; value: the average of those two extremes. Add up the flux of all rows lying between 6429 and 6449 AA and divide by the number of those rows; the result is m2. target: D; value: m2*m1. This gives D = -0.2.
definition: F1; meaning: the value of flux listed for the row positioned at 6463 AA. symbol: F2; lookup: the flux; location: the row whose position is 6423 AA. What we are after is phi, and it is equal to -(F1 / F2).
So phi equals -0.97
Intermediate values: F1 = 27.37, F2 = 28.17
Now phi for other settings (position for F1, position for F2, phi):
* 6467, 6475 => -0.95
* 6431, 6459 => -1.06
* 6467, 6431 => -0.94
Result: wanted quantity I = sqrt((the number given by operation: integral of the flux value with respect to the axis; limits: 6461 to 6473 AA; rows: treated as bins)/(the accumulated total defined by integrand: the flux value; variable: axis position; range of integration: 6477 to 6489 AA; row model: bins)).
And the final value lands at 0.99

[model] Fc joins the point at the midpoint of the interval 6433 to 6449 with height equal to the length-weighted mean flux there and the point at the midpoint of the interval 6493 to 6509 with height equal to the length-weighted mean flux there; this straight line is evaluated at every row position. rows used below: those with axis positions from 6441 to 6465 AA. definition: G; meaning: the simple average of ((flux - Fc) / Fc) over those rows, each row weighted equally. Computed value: -0.036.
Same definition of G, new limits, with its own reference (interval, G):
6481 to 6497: -0.057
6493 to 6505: -0.018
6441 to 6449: -0.047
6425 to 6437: 0.115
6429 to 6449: 0.024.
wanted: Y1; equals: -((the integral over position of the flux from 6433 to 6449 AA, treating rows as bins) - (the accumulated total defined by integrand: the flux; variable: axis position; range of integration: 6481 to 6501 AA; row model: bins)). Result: 133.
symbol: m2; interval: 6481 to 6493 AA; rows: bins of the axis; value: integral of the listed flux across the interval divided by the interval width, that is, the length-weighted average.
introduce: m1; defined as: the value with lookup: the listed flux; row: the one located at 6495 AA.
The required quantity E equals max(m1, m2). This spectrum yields 28.6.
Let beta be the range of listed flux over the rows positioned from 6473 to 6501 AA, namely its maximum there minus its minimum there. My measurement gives 4.0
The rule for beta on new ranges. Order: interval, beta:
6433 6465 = 5.1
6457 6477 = 2.4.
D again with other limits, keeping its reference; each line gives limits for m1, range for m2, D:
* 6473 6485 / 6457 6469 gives 0.3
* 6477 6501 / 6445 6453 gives 0.2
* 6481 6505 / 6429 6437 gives 0.7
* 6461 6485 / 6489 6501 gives 0.3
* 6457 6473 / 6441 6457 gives 0.0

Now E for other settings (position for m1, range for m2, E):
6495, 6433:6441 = 28.3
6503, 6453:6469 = 32.5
